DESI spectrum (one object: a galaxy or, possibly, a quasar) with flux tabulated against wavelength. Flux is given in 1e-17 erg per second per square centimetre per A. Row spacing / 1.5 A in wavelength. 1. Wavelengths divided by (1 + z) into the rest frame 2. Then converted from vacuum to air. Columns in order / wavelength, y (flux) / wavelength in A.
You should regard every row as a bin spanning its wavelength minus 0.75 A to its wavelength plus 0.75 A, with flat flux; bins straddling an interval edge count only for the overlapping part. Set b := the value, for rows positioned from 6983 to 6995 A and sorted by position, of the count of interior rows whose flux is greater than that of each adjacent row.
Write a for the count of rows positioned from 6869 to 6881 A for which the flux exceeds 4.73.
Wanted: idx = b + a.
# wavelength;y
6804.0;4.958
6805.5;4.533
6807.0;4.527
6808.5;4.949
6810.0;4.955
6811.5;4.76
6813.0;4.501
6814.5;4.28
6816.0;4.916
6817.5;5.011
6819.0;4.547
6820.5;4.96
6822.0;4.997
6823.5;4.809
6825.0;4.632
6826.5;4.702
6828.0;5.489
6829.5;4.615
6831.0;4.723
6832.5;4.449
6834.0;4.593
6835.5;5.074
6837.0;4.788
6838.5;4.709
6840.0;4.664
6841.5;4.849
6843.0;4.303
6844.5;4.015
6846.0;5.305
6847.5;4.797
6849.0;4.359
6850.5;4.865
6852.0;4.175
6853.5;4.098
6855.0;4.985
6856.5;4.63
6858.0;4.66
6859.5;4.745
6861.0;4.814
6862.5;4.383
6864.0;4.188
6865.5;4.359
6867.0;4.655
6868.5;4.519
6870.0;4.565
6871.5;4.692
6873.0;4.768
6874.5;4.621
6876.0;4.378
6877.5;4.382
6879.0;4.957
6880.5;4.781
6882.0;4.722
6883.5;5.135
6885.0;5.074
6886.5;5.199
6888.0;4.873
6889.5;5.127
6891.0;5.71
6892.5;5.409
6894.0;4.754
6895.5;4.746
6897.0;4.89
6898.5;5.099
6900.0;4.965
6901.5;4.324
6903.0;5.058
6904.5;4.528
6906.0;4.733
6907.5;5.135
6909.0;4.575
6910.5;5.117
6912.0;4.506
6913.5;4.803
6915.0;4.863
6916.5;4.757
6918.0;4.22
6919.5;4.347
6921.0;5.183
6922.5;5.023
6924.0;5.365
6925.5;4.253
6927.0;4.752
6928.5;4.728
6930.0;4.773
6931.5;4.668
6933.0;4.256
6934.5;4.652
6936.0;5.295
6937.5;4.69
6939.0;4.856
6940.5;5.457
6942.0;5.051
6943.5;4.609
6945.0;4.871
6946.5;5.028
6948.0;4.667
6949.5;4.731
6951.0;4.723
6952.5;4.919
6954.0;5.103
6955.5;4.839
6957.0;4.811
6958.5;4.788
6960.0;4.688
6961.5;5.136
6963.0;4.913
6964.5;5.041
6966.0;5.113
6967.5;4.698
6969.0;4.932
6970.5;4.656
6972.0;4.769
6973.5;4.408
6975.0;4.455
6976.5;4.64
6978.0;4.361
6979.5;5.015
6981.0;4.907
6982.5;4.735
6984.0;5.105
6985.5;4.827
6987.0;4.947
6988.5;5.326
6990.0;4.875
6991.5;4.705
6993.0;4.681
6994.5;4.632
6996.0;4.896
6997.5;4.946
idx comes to 4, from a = 3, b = 1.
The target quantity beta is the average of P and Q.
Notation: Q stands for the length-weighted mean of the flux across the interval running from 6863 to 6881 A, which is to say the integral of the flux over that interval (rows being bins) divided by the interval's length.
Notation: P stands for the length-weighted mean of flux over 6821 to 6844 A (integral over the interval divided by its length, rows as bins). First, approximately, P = 4.75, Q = 4.57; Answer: 4.66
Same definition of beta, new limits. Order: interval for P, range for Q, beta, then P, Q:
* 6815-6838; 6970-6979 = 4.69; 4.81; 4.56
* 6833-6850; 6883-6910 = 4.82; 4.68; 4.96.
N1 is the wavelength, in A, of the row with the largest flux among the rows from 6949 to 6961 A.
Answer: 6954.0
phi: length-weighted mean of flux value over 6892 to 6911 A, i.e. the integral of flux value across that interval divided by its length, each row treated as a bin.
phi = 4.86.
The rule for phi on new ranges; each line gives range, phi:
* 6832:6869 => 4.60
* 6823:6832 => 4.82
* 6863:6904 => 4.81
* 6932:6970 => 4.87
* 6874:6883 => 4.65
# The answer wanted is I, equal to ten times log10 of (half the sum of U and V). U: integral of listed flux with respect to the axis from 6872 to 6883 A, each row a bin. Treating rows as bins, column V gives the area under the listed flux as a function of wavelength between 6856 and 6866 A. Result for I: 16.8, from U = 51.4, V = 45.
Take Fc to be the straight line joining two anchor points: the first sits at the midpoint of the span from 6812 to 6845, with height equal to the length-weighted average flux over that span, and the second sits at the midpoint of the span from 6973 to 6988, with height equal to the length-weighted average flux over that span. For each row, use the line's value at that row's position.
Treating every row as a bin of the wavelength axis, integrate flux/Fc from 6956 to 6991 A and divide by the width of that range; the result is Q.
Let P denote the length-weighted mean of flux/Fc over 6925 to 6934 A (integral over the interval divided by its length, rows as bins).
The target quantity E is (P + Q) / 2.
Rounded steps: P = 0.97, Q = 1.02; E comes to 0.99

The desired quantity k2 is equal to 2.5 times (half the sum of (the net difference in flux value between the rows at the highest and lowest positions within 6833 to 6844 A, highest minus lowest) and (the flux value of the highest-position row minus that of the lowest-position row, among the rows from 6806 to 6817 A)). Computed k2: 0.12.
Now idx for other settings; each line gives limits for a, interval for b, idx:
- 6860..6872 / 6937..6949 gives 3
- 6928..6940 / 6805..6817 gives 4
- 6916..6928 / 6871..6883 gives 7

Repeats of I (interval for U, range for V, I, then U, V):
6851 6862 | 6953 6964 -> 17.2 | 50.5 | 54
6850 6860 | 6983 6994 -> 17.0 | 45.8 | 54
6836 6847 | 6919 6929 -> 17.0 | 51.4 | 48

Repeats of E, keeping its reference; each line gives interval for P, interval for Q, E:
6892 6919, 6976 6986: 1.01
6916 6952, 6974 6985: 1.00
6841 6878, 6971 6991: 0.99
